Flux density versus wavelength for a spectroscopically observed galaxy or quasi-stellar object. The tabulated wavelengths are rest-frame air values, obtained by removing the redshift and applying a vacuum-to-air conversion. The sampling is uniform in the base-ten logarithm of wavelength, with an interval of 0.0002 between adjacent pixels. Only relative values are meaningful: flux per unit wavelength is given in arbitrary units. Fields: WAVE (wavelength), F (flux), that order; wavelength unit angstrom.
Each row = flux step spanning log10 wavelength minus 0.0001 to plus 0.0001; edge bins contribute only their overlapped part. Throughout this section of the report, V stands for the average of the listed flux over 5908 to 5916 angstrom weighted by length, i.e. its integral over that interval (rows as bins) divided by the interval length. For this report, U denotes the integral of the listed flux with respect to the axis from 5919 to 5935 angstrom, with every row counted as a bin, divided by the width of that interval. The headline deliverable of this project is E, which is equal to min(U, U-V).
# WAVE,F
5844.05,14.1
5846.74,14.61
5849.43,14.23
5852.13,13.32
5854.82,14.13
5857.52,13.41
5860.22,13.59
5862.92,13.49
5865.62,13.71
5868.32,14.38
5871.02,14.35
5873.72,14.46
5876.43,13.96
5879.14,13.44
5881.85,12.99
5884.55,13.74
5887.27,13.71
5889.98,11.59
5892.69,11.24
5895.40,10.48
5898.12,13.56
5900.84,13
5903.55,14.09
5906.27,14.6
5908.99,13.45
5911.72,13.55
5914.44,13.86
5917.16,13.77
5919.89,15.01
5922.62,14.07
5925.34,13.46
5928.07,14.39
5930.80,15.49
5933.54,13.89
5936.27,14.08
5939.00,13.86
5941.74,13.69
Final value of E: 0.7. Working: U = 14.4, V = 13.6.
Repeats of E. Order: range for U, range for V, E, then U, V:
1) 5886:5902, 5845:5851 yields -2.1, 12.2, 14.4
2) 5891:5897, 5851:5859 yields -2.6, 11.0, 13.6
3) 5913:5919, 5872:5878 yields -0.3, 13.9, 14.2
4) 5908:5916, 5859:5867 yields 0.0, 13.6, 13.6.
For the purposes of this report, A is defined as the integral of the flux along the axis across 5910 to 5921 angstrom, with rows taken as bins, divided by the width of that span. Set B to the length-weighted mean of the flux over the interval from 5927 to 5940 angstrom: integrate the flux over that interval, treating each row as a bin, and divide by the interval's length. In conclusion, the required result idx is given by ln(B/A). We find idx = 0.02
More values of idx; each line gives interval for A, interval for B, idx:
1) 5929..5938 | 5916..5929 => -0.02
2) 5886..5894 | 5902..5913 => 0.13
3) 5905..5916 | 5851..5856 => -0.01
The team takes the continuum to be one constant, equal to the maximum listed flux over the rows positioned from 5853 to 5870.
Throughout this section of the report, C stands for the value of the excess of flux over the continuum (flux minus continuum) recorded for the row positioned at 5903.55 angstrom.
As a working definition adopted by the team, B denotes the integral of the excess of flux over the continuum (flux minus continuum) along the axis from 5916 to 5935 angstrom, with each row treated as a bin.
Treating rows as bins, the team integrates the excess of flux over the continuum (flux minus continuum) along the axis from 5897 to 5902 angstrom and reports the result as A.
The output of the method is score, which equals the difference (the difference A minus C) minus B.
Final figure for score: -3.7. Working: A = -5.5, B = -1.5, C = -0.3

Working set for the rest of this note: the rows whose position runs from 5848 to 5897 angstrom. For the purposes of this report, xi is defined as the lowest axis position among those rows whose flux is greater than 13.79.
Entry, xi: 5849.43 angstrom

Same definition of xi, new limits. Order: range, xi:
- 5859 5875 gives 5868.32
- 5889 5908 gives 5903.55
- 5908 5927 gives 5914.44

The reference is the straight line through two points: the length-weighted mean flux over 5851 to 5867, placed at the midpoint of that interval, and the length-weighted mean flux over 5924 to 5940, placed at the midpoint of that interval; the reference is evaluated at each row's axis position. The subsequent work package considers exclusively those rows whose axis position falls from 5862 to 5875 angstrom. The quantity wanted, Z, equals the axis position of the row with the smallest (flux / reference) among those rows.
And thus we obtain 5862.92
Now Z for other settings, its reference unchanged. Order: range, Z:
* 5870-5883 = 5881.85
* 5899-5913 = 5900.84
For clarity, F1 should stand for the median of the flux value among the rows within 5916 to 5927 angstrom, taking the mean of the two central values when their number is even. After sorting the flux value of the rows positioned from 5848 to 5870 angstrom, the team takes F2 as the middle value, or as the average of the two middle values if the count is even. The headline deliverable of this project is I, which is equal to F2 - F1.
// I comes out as -0.3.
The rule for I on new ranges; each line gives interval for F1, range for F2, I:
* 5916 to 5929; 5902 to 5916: -0.2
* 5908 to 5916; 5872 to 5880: 0.4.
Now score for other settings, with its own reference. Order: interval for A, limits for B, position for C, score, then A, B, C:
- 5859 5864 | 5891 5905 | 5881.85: 24.0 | -4.2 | -26.8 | -1.4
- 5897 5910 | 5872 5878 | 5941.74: -6.4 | -8.2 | -1.1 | -0.7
